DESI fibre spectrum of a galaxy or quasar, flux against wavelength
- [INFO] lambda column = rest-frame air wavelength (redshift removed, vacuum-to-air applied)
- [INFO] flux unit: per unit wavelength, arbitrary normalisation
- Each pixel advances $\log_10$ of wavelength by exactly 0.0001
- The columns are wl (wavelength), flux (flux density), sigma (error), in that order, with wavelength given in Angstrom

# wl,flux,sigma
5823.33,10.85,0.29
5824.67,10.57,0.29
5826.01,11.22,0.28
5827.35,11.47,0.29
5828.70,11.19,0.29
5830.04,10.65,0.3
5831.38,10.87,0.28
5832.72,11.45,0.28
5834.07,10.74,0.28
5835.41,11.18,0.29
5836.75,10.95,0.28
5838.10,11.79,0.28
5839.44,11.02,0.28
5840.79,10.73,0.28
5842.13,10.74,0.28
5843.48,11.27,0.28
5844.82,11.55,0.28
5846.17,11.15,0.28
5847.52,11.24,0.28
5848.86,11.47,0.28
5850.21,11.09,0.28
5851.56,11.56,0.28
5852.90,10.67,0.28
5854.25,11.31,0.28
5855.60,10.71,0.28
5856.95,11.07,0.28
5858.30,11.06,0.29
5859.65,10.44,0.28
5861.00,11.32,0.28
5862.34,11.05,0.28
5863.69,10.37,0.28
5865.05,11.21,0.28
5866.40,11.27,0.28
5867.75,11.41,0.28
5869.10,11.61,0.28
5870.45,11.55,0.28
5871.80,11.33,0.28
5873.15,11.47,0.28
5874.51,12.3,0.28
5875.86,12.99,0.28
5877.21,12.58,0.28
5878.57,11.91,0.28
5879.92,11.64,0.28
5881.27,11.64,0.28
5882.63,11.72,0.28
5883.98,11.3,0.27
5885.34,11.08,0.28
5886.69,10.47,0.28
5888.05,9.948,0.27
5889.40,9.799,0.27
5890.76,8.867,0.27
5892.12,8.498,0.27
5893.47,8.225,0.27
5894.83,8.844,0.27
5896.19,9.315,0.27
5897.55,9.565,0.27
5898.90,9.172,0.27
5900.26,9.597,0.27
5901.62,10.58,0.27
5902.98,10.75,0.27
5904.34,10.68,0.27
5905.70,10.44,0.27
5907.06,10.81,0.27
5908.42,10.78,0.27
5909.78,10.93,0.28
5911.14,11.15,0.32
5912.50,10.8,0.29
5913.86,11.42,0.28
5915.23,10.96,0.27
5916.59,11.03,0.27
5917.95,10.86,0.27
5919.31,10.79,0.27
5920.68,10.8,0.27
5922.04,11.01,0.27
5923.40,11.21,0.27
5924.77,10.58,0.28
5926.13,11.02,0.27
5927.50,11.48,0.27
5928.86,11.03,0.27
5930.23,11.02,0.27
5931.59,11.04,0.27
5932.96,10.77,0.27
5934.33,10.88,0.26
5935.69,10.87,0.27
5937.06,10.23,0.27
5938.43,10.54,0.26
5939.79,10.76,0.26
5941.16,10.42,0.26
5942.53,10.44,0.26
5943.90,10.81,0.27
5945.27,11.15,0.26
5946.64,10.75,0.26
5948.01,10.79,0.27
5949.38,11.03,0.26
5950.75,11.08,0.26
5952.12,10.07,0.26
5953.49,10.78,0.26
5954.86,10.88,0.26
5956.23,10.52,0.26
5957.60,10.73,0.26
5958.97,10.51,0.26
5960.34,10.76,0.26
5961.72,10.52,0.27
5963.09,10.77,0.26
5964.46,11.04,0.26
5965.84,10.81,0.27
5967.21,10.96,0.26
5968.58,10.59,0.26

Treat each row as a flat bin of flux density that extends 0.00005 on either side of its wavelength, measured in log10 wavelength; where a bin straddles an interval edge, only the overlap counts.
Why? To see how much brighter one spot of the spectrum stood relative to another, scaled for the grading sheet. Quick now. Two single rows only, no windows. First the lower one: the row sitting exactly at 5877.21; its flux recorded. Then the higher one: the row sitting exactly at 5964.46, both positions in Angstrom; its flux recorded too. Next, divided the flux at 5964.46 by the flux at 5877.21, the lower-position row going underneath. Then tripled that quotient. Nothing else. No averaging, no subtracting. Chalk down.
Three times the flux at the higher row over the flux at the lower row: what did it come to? 2.6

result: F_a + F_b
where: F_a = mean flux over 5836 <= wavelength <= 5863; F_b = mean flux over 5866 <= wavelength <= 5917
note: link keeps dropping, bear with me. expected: 21.9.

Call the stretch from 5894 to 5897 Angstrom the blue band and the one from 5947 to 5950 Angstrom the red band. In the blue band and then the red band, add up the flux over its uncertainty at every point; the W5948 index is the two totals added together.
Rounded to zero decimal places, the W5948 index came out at 150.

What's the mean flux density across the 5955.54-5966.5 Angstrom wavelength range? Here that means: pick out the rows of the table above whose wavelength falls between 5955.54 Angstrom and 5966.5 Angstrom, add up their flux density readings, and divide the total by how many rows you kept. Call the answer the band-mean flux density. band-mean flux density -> 10.7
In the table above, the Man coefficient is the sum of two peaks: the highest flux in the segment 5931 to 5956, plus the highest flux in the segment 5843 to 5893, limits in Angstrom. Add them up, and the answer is 24.1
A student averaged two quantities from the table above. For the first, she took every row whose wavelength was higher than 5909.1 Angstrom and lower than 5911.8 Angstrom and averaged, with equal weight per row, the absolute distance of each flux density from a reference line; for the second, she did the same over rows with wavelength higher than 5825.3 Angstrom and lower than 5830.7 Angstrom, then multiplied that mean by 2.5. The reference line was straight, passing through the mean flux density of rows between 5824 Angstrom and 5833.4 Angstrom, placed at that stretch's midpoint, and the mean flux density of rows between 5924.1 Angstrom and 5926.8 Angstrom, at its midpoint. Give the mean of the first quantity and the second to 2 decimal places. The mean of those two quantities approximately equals 0.44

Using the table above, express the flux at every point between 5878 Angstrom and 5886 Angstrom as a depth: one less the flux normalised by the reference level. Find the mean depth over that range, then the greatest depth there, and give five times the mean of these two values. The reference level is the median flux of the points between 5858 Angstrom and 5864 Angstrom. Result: -0.12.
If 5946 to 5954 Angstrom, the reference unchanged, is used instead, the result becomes 0.29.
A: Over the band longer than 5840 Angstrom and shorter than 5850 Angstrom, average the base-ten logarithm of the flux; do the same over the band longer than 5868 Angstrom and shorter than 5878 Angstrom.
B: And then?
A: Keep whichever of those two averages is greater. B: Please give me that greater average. 1.08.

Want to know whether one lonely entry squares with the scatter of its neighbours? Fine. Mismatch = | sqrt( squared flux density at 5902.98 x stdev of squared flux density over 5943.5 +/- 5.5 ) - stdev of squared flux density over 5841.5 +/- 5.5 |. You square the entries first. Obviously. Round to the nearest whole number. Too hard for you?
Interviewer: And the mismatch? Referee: 16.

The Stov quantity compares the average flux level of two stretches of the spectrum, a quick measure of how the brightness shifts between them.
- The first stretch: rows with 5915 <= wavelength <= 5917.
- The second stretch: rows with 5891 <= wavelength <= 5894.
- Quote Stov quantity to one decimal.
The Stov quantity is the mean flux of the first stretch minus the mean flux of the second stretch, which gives 2.6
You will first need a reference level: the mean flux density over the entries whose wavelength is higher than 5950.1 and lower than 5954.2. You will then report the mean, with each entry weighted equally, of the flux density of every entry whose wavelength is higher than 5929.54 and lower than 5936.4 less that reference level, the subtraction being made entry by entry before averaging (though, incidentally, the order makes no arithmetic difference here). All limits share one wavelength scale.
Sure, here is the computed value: 0.27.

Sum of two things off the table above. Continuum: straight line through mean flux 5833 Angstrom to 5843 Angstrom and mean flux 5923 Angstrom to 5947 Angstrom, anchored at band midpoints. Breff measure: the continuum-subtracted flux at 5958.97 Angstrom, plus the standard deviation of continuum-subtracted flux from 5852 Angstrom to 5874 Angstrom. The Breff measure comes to 0.1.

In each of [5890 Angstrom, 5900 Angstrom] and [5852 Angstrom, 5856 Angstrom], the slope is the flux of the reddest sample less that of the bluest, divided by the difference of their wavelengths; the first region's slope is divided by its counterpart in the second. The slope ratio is 2.53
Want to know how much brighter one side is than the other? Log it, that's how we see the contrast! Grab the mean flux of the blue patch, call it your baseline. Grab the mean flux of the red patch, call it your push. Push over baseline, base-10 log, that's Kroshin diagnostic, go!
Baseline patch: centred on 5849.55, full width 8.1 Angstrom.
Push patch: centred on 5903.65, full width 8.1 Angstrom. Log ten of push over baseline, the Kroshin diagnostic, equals -0.029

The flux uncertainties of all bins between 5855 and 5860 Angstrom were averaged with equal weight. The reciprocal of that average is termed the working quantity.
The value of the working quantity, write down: 3.54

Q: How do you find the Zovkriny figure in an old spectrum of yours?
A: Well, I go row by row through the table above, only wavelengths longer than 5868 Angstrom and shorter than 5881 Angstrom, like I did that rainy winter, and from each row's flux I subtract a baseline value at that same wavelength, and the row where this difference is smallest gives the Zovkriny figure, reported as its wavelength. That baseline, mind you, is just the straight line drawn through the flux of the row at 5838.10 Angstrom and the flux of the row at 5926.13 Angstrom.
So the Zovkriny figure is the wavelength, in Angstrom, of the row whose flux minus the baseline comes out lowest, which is 5871.80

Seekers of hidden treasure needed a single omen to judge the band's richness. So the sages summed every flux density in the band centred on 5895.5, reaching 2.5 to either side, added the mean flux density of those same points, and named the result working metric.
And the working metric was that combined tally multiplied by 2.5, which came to 112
